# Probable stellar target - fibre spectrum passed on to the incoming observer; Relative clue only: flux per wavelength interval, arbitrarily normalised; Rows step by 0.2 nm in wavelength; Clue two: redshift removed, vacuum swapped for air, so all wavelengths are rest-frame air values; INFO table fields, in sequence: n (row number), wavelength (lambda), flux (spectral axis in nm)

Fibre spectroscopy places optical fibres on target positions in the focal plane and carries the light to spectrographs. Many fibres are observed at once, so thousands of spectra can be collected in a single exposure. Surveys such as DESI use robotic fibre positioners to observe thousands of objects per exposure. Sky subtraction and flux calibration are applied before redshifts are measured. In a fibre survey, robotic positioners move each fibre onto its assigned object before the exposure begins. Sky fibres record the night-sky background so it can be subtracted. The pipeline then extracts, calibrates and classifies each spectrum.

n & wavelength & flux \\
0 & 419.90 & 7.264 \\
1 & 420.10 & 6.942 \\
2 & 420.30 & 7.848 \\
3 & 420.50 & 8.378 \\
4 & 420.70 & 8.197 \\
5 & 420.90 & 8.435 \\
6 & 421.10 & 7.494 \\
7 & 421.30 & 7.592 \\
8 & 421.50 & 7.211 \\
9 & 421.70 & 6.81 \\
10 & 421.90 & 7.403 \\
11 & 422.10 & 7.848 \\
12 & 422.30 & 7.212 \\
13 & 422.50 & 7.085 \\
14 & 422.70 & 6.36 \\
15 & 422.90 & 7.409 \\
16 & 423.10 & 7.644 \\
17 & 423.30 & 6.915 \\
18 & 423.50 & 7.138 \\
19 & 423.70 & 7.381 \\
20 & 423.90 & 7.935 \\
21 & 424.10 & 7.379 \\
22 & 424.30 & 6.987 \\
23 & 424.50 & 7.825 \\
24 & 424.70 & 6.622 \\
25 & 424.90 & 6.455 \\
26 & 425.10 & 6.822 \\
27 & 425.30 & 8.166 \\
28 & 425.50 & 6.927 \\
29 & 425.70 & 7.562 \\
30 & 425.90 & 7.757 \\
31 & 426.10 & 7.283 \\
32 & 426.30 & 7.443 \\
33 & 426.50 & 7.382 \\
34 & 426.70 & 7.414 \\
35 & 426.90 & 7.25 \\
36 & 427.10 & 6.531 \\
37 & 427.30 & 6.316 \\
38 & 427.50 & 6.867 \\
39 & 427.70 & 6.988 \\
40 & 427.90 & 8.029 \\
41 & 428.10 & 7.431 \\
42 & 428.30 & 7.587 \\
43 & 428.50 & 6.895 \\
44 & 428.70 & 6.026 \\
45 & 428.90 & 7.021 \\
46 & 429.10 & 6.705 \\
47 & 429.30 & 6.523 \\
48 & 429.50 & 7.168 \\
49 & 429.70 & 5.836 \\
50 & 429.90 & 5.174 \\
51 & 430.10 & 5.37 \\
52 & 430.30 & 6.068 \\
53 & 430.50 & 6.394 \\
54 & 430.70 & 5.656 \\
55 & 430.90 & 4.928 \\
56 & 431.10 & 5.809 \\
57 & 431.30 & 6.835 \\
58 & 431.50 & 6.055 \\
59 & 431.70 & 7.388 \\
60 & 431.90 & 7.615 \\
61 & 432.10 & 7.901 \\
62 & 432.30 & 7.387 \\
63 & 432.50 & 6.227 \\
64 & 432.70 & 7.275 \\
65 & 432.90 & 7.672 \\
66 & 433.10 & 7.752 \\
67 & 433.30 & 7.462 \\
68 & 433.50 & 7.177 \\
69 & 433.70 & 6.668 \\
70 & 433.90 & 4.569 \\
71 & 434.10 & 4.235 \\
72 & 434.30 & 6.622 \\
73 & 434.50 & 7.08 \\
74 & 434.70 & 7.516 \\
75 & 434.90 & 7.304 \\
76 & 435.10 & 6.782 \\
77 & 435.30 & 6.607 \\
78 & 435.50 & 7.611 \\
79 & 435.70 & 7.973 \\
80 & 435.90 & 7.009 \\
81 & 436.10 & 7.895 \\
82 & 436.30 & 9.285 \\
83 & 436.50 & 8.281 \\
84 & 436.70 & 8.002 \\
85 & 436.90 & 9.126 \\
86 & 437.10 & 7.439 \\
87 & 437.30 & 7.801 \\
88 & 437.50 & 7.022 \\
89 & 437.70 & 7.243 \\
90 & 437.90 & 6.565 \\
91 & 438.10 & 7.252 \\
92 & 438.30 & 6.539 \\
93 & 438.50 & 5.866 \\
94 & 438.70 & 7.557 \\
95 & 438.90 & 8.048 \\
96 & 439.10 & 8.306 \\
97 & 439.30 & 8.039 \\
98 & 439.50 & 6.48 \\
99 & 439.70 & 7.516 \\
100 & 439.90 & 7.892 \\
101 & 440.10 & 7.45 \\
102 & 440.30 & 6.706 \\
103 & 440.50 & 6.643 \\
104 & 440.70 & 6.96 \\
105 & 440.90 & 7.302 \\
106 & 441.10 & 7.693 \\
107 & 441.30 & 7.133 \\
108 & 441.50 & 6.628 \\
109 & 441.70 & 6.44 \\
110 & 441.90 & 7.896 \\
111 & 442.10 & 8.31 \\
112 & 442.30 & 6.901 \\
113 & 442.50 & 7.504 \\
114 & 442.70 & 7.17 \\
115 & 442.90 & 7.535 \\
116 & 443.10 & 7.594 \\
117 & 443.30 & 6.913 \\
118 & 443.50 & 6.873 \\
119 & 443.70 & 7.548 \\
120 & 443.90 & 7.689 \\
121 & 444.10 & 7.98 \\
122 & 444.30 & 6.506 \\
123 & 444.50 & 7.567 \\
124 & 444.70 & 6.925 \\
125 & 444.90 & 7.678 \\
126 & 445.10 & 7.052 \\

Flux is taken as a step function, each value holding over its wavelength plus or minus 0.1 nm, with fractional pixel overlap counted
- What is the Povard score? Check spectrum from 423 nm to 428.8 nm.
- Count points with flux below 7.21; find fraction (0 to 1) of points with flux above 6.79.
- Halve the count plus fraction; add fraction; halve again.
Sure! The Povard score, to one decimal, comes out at 3.9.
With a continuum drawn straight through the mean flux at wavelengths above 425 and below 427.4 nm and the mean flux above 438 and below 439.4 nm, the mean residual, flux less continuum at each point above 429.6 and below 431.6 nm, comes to -1.5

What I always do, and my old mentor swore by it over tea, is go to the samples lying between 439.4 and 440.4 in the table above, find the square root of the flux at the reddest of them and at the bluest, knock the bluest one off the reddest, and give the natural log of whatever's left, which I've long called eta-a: -3.1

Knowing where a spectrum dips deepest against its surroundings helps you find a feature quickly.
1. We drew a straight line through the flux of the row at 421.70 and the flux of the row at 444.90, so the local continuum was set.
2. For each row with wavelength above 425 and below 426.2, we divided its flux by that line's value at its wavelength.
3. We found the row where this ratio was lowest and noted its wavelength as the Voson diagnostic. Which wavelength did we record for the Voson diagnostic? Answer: 425.10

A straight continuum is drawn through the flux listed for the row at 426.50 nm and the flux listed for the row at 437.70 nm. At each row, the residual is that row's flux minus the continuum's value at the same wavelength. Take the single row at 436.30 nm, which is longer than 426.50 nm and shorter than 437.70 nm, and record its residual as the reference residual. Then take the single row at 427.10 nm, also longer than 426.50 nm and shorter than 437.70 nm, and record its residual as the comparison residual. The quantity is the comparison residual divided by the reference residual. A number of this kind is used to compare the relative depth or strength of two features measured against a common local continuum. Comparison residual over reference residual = -0.4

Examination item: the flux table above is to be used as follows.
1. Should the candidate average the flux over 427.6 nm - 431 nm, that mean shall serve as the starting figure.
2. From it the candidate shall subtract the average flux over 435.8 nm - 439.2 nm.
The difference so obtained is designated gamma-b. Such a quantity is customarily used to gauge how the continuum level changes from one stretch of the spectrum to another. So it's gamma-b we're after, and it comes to -1.1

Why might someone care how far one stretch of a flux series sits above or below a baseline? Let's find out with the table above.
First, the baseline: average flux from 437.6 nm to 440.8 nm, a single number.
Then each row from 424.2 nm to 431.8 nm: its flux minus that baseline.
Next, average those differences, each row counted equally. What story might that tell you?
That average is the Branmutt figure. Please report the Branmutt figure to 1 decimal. -0.4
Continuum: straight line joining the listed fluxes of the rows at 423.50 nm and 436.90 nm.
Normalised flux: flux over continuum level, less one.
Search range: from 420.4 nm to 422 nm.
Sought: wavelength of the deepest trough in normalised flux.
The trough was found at 421.70 nm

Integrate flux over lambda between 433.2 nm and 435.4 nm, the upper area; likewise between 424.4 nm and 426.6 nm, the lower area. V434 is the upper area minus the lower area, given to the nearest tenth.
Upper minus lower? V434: -1.6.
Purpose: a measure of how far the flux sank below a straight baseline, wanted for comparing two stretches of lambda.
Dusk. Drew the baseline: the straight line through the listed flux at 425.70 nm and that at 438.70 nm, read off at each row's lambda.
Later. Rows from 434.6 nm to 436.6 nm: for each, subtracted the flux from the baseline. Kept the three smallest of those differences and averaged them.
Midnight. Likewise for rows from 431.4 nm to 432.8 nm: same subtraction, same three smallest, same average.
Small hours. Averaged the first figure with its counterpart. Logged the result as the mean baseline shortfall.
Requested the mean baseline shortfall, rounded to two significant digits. -0.52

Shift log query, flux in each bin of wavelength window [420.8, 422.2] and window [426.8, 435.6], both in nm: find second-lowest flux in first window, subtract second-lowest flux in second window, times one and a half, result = 4.0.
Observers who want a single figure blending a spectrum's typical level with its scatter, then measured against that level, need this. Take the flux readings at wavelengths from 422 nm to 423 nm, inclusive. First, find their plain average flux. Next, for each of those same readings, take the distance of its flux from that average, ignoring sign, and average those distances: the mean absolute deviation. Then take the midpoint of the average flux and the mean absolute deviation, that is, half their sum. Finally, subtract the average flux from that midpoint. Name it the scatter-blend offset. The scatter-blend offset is -3.4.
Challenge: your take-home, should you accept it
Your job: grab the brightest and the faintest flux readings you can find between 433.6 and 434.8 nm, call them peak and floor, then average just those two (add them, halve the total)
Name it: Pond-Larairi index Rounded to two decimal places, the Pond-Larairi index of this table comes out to 5.88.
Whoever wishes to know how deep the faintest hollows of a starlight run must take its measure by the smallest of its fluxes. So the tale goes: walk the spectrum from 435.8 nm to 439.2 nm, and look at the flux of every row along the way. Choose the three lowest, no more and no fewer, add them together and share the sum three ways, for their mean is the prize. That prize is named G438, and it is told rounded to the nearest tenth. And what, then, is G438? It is 6.3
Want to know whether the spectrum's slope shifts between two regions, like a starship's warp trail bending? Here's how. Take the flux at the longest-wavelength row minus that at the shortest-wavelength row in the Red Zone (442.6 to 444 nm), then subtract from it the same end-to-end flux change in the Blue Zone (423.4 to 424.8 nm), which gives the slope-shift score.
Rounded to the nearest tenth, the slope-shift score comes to 1.0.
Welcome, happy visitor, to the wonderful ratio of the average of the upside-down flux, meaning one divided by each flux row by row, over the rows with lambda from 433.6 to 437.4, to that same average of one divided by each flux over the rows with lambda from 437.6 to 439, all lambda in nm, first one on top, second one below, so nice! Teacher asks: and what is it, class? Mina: 0.99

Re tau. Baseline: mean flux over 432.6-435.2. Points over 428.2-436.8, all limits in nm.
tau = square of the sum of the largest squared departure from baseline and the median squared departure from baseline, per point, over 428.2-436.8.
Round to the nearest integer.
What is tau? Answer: 49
